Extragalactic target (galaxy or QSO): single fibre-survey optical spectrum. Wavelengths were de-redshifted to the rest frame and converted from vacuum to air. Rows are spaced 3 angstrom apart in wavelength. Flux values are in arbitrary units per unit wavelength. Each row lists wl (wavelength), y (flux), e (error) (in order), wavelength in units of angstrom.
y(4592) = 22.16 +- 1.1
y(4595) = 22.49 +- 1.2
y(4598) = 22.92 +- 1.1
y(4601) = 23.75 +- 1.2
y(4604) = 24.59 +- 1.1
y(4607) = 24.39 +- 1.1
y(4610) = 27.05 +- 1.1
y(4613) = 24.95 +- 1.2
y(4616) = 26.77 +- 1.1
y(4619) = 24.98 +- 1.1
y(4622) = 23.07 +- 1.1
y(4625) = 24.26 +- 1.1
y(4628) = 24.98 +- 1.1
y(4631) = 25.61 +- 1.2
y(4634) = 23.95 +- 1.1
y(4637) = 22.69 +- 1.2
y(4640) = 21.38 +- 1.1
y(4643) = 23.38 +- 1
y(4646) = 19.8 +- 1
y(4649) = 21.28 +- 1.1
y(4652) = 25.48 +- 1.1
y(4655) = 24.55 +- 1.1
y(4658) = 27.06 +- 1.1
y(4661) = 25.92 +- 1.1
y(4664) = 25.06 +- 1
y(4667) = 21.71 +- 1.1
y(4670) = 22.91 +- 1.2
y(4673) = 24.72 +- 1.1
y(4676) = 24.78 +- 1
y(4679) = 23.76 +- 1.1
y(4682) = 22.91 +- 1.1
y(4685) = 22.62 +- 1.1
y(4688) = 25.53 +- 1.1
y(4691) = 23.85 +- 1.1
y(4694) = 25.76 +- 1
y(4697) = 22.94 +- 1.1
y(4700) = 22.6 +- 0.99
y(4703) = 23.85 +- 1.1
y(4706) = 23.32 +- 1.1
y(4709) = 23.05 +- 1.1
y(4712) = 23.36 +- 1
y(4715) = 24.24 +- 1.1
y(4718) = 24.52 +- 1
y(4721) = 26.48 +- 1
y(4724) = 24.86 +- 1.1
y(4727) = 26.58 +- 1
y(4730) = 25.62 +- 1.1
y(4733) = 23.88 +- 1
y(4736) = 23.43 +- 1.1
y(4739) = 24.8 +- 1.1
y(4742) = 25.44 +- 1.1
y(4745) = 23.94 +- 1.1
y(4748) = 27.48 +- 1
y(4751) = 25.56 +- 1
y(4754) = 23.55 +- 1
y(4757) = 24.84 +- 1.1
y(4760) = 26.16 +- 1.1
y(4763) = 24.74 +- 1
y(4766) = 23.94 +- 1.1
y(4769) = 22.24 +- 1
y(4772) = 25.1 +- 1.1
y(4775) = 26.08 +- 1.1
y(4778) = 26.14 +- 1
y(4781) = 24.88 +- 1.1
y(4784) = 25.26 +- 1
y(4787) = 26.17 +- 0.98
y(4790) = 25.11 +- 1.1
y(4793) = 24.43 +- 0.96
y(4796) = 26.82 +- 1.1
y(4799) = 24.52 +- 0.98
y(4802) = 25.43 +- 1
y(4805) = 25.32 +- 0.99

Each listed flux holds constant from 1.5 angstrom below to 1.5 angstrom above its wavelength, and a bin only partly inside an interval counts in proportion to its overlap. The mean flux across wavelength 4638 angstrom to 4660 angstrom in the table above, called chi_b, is 23.3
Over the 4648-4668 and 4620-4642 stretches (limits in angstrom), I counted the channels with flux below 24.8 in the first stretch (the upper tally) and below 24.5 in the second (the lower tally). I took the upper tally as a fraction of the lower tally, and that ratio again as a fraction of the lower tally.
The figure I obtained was 0.12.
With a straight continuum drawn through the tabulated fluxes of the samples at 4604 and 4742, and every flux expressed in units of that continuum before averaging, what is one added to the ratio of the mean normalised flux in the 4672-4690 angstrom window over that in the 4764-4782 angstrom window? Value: 1.99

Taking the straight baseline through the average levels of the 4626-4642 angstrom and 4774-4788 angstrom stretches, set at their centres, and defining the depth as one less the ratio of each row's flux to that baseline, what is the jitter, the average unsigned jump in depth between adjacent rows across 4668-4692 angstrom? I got 0.051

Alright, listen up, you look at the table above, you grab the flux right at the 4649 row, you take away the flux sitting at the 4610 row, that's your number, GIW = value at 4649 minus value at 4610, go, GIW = -6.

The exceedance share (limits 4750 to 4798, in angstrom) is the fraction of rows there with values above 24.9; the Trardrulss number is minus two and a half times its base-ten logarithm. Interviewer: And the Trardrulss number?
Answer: 0.6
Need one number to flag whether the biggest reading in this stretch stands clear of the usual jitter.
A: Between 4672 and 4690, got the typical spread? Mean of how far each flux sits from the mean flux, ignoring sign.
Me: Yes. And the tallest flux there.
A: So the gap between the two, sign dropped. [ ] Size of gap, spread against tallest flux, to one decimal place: 24.6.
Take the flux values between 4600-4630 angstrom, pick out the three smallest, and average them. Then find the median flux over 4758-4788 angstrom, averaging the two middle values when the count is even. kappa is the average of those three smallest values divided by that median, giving 0.941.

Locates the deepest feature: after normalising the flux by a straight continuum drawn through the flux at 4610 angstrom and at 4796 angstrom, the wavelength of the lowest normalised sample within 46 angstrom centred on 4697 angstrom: 4700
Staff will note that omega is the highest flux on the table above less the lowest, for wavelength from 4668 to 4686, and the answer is 2.16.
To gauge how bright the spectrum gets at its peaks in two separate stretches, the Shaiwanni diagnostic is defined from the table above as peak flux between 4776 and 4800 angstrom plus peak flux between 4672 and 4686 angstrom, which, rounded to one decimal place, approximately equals 51.6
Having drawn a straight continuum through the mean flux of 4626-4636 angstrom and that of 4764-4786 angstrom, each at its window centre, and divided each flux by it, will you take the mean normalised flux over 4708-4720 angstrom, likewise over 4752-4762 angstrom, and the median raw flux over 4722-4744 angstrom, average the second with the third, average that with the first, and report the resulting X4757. 6.9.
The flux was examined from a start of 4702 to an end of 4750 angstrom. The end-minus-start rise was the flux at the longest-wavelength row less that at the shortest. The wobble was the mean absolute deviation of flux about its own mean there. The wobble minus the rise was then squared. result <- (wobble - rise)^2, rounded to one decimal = 6.6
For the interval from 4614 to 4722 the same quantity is 2.5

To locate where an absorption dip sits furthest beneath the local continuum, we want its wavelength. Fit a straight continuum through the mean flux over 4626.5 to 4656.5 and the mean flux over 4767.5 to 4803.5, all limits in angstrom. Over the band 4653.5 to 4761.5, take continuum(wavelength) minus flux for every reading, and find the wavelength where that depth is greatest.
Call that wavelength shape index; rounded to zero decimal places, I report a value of 4667 angstrom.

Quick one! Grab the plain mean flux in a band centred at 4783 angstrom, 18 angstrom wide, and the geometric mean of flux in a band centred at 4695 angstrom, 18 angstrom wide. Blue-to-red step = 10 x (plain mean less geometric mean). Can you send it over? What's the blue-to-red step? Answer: 15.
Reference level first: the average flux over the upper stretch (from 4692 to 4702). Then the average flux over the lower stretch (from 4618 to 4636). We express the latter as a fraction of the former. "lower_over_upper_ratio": 1.03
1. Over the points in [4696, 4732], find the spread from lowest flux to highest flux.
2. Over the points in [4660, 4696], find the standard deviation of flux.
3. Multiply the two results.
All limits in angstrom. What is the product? 5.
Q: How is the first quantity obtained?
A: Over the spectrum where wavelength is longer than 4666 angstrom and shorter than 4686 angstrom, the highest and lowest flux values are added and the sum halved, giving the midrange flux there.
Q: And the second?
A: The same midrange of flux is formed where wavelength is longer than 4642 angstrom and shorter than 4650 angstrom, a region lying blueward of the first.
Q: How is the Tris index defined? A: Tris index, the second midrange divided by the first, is 0.93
